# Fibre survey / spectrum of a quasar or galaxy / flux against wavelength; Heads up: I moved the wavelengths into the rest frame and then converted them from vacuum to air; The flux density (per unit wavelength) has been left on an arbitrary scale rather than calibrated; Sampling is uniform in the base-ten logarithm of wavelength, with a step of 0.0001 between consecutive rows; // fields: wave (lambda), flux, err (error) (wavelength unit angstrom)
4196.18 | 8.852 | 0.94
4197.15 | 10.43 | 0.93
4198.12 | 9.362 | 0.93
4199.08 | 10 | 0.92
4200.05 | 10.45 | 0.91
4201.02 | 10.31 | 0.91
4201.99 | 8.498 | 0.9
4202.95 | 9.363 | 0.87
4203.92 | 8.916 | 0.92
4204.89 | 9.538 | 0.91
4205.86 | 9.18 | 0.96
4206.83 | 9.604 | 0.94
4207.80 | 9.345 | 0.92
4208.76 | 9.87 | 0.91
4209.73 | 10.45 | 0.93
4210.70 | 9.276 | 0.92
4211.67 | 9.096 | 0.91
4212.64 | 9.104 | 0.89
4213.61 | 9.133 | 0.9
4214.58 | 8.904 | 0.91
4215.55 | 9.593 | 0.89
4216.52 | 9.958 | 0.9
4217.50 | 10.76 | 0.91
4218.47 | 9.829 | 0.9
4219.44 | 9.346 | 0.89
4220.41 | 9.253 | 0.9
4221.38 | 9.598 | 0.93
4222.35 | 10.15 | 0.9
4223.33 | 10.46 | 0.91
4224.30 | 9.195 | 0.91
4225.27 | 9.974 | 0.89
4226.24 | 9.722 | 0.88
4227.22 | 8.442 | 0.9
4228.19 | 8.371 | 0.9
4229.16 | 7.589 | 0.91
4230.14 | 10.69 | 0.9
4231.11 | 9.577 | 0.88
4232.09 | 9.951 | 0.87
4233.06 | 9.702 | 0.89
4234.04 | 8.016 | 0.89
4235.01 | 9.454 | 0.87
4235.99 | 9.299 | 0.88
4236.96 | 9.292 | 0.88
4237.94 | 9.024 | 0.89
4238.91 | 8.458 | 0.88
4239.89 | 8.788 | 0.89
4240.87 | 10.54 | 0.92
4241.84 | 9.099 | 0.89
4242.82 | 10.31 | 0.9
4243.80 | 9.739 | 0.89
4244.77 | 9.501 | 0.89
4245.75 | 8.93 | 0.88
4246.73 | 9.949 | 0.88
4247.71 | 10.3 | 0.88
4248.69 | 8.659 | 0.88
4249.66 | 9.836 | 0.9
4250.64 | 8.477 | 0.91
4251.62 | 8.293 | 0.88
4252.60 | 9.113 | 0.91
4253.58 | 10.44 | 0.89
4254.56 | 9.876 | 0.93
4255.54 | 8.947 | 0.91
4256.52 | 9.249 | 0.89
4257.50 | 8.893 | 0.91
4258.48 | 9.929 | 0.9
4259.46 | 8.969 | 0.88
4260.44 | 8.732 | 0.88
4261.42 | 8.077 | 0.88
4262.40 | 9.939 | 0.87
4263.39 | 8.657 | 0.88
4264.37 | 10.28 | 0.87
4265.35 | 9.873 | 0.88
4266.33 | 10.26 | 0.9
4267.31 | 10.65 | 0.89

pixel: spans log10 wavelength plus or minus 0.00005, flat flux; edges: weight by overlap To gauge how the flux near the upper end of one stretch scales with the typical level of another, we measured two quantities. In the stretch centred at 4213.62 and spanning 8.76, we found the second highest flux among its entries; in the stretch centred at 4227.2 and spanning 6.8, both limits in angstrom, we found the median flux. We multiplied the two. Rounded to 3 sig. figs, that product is 96.1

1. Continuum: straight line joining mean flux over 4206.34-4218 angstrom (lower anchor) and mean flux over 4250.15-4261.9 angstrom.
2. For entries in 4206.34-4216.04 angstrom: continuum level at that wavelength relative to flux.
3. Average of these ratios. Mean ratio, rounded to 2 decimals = 1.02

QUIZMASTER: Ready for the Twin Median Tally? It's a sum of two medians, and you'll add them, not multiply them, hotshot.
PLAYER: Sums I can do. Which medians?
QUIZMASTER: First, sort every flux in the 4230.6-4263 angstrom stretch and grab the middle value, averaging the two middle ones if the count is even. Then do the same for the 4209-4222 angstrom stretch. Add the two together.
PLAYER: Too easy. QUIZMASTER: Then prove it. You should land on 18.64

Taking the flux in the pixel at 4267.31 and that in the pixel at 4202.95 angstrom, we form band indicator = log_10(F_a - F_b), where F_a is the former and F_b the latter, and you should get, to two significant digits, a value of 0.11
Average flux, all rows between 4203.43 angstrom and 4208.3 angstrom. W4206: 9.3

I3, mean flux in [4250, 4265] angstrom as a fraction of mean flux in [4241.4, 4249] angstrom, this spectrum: 0.961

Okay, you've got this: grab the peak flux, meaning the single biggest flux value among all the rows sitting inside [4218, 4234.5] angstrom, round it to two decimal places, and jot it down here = 10.69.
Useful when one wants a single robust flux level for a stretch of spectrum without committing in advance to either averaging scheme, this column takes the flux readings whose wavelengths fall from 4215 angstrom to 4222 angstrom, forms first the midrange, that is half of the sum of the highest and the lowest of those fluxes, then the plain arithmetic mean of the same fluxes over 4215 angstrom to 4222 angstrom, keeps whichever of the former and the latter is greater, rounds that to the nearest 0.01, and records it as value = 10.01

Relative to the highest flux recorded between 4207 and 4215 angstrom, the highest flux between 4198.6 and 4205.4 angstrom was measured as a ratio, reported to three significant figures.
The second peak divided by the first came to 1.00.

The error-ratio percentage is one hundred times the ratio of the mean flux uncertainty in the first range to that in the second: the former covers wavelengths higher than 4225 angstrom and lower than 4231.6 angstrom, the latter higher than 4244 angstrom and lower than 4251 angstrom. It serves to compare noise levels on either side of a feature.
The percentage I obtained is 101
